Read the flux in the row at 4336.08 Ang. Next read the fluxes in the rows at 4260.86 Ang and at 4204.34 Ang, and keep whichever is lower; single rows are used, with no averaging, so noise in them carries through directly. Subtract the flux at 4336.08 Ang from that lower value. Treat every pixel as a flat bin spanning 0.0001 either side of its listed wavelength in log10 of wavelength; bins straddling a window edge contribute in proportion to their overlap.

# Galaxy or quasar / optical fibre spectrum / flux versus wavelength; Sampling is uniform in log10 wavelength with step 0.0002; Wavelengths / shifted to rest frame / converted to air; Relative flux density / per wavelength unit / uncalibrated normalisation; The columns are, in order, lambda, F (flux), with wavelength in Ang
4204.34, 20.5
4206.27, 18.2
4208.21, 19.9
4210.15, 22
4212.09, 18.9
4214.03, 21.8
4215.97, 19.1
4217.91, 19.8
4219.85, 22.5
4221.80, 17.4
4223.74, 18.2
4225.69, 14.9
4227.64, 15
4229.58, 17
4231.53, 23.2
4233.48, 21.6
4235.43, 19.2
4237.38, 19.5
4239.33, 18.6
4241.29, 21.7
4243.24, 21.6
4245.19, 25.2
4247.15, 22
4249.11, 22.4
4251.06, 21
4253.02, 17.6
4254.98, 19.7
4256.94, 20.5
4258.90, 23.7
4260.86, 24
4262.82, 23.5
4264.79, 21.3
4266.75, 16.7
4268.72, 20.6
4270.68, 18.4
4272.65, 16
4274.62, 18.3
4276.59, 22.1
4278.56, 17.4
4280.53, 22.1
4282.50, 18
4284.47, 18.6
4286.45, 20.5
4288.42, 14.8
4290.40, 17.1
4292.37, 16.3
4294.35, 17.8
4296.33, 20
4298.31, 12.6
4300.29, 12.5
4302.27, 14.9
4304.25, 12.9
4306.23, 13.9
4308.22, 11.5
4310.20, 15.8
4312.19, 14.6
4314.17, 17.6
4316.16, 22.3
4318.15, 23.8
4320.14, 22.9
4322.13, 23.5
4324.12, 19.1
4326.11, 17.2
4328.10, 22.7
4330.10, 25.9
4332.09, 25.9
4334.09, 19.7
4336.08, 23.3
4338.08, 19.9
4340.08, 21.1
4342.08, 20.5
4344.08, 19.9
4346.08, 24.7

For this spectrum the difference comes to -2.8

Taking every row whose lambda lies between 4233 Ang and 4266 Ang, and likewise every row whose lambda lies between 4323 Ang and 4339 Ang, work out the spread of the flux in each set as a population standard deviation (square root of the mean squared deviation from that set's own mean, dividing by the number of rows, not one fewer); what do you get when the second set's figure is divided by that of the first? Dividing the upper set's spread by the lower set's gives 1.52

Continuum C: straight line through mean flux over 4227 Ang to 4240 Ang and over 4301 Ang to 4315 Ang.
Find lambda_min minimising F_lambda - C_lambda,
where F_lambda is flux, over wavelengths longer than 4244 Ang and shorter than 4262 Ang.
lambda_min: 4253.02 Ang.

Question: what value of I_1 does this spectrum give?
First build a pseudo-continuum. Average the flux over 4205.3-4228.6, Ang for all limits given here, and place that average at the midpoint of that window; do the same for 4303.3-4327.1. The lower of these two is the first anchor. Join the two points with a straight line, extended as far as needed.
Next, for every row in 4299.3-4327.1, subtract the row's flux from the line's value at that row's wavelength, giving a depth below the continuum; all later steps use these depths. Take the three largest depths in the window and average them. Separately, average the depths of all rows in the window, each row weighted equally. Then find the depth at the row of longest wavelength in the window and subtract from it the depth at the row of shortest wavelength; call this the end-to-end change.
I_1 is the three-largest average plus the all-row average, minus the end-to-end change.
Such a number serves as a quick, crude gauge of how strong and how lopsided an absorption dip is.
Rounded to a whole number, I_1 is 11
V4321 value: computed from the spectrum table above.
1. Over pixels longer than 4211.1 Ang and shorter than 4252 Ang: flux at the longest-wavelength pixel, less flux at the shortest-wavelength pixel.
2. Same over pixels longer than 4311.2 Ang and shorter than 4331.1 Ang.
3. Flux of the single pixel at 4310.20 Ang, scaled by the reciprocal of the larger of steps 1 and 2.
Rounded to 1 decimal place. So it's 1.4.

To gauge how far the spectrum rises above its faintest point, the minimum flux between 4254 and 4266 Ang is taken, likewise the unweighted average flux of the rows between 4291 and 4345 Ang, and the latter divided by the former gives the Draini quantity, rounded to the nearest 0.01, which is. 0.96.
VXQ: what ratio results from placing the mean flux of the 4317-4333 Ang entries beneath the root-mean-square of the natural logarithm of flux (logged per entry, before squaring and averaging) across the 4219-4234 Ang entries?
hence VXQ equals 0.129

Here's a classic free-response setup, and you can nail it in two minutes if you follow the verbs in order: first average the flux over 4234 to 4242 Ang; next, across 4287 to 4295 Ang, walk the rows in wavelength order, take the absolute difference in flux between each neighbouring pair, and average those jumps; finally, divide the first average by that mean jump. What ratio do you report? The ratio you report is 12.9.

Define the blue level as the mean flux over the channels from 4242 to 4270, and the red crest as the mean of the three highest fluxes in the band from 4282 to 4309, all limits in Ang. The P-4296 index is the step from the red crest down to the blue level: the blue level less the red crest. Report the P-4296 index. 2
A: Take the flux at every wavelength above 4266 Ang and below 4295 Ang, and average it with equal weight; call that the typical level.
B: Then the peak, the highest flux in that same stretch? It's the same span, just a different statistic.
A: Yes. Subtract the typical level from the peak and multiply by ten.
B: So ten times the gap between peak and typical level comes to 38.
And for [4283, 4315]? 48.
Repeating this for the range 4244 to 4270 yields 38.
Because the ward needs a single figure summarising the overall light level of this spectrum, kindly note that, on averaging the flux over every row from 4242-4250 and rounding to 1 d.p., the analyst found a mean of 22.8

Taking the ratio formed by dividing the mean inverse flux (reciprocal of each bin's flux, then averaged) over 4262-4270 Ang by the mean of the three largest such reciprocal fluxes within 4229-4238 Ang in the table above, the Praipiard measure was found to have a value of 0.92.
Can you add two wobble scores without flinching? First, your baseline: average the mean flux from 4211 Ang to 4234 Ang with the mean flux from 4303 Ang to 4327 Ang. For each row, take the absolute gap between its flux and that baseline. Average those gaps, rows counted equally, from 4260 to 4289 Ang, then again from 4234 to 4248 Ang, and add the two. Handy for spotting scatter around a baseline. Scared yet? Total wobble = 4.9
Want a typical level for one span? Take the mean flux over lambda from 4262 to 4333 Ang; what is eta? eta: 18.6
